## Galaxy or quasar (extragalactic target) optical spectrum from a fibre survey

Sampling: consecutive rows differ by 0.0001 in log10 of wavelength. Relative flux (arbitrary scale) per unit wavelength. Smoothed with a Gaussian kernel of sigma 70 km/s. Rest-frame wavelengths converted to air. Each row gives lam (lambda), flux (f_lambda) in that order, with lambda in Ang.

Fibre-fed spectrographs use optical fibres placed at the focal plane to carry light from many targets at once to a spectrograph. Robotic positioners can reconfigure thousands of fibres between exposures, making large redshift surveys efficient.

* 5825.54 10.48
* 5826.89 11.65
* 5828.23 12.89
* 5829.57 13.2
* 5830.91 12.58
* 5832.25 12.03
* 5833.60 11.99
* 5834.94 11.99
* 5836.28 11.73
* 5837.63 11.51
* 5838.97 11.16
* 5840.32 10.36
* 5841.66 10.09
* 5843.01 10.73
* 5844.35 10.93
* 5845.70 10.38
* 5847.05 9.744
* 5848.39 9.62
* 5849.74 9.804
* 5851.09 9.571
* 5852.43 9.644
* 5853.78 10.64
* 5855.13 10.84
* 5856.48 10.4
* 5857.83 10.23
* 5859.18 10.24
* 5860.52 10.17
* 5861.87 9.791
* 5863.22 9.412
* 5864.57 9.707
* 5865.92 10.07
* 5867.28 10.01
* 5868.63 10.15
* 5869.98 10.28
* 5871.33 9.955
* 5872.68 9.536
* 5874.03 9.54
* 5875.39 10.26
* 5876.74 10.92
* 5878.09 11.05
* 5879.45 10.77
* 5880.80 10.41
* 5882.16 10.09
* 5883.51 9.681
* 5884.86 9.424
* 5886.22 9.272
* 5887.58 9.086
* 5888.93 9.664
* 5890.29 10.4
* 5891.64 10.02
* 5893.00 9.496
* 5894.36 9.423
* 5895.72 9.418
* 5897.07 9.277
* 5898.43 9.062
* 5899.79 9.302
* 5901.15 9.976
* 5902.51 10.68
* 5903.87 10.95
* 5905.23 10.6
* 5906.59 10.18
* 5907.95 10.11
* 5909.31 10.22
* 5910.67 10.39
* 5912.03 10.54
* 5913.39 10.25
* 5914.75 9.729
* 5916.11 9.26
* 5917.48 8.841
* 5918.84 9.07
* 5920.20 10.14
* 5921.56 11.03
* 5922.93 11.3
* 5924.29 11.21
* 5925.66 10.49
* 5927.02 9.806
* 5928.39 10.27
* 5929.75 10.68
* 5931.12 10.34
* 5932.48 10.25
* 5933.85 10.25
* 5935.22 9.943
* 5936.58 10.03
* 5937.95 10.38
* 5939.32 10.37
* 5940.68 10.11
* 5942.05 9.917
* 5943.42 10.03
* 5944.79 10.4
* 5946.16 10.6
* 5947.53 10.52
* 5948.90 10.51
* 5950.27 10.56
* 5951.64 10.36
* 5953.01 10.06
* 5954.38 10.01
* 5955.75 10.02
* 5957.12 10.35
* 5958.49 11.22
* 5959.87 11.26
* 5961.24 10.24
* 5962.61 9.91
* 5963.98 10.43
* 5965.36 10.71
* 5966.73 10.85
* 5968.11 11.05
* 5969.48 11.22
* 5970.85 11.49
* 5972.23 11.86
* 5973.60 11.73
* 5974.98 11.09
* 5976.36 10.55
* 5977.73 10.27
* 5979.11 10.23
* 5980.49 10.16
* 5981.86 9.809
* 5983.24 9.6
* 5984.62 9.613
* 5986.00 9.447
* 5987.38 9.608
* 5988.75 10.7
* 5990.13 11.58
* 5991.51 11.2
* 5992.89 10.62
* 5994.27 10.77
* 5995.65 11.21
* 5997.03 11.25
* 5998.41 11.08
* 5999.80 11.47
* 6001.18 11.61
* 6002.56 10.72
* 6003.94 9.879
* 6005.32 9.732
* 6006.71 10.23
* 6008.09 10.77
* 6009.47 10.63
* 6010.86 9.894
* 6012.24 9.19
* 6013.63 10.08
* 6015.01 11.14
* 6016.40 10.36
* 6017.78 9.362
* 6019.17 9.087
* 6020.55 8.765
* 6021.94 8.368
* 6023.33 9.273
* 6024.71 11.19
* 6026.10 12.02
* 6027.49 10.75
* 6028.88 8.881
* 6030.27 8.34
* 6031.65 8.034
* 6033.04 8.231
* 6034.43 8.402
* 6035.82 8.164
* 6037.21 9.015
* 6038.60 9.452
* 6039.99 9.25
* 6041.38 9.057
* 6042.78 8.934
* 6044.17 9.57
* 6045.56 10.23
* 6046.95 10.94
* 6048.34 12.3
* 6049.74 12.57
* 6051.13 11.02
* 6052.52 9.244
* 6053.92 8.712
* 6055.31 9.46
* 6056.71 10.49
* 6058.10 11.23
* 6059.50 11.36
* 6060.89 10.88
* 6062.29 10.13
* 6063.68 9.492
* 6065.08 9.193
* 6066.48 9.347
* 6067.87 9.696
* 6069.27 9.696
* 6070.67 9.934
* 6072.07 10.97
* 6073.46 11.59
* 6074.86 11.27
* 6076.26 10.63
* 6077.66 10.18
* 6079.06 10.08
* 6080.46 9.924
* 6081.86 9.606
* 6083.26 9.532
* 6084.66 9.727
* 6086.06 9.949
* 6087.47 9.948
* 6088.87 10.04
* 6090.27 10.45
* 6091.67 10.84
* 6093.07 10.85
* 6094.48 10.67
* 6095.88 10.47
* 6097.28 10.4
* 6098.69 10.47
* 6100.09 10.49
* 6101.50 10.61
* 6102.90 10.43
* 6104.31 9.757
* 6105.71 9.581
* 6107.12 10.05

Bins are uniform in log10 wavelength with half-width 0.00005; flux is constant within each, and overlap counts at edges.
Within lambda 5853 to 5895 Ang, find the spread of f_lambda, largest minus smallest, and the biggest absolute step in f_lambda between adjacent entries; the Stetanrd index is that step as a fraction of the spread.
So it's 0.37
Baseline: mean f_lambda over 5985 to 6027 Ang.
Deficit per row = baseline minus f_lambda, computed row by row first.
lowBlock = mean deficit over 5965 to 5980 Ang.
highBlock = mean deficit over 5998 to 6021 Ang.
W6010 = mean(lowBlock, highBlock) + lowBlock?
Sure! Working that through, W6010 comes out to -0.88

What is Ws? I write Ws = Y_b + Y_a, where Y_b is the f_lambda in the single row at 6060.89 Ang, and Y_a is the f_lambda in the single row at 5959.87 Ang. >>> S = 22.1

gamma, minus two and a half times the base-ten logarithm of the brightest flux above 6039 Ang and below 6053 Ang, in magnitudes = -2.75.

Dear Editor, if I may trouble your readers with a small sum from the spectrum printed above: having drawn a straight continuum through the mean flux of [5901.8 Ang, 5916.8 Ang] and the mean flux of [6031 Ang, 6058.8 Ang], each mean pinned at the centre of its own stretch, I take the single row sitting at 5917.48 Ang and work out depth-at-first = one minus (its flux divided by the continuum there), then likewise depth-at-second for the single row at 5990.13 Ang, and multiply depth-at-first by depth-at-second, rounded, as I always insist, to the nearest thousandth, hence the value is -0.022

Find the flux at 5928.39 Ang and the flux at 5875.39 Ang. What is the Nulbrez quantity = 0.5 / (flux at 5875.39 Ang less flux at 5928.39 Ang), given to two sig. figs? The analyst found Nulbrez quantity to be -50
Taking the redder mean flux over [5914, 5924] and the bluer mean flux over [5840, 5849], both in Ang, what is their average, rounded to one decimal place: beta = 10.1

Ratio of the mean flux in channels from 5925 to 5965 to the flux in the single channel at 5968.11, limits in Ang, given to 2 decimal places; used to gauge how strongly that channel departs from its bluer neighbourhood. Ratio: 0.93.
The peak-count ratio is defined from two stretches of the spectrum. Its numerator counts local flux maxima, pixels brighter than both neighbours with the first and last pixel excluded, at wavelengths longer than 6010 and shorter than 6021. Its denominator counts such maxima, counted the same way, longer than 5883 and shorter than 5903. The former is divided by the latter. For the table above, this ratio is 1.00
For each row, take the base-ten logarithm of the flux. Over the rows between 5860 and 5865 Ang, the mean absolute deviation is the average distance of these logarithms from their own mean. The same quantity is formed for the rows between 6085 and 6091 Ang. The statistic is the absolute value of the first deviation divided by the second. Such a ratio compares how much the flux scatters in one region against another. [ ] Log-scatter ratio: 1.2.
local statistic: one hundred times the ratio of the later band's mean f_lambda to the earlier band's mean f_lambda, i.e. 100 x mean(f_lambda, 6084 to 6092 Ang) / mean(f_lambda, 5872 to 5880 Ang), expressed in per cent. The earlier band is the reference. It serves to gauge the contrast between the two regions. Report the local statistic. 98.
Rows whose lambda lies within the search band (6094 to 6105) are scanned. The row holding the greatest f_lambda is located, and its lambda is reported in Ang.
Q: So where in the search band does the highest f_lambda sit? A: 6094.48 Ang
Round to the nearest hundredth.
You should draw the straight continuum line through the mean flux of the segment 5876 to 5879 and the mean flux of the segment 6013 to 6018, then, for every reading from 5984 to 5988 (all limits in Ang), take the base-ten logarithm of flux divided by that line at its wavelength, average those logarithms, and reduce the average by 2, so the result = -2.04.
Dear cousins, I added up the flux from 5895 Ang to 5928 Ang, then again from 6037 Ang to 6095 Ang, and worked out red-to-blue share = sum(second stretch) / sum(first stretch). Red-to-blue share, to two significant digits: 1.8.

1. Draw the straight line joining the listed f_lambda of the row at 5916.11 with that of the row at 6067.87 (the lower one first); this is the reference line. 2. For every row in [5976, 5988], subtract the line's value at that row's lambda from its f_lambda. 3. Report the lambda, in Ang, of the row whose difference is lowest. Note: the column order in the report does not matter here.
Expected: 5986.00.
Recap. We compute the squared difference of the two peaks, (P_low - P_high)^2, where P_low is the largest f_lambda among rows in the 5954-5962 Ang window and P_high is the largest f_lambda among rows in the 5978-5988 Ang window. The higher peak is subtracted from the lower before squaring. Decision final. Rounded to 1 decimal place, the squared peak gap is 1.1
